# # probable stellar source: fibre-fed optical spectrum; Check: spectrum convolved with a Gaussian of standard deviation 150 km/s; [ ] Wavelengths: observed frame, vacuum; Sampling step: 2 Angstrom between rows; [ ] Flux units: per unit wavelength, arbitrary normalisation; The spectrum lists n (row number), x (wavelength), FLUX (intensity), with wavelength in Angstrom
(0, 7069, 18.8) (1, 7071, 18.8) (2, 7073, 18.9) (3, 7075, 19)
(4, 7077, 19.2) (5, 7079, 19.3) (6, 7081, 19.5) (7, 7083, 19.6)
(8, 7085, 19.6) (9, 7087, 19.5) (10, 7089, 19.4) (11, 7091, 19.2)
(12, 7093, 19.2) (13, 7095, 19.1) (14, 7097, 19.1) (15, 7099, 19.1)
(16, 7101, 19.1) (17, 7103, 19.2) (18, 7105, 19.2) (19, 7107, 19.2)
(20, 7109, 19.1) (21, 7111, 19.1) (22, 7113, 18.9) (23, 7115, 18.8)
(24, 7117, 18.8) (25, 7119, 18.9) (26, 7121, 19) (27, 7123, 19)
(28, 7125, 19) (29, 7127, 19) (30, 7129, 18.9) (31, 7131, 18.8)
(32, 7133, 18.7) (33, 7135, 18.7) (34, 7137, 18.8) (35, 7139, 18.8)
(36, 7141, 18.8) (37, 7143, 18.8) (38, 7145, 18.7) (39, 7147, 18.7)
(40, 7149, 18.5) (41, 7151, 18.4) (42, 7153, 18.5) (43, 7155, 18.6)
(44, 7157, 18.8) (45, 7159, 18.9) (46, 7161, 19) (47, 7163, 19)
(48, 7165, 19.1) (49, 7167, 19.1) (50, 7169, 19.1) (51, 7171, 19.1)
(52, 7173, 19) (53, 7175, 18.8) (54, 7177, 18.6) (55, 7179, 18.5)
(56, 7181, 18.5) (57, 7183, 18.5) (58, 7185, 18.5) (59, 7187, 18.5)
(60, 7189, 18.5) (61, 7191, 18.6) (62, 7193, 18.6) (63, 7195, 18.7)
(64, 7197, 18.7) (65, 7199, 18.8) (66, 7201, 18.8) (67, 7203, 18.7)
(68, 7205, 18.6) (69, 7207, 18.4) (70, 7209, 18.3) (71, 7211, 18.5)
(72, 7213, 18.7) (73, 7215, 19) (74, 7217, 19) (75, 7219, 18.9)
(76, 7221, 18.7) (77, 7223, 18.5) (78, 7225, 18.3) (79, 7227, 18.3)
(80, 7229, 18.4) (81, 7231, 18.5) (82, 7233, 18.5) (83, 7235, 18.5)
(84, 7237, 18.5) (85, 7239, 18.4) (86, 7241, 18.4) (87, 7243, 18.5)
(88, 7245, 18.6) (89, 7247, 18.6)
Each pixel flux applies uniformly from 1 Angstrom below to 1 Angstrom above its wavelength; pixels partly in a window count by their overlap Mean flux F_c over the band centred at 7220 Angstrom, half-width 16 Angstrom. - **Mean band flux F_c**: 18.6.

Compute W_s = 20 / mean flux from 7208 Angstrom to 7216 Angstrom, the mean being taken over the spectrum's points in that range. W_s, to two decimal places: 1.07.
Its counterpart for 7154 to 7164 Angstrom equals 1.06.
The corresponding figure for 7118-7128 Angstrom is 1.05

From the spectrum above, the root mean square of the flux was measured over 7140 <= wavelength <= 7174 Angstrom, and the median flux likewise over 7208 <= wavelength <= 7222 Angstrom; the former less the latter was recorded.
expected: 0.13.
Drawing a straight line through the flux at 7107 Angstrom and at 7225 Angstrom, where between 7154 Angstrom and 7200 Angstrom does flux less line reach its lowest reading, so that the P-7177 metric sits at 7155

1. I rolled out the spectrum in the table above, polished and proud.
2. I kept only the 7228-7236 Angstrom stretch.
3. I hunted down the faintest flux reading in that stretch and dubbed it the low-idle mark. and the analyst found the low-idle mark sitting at 18.4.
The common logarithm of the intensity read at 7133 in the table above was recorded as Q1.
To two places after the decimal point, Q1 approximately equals 1.27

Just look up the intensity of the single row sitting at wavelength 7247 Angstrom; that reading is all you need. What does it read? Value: 18.6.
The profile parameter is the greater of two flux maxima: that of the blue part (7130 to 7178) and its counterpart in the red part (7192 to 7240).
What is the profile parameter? 19.1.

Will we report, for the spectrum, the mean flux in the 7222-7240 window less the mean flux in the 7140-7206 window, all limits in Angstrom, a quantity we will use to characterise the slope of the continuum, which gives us -0.29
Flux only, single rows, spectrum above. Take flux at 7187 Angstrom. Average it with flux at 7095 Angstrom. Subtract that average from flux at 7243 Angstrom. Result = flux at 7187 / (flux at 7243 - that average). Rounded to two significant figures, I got -62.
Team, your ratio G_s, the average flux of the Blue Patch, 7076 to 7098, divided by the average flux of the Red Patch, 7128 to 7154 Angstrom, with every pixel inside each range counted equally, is 1.03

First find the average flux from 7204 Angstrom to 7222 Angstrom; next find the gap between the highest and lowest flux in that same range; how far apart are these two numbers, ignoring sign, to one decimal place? 18.0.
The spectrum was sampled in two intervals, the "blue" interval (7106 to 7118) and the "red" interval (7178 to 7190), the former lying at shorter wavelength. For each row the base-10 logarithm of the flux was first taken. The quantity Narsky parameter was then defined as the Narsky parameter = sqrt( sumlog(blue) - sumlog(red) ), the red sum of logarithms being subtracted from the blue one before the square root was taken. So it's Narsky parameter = 0.26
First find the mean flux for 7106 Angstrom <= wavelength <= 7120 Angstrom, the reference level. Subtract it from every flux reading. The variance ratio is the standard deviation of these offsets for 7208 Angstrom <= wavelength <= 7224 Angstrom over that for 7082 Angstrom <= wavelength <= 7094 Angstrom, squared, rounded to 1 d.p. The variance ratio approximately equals 2.0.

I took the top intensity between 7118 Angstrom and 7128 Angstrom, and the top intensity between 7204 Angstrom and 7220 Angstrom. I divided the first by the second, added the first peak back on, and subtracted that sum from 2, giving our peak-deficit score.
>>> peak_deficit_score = -18.0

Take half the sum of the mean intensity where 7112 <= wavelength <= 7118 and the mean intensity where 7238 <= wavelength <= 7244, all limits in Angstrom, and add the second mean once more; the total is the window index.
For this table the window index 37.1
